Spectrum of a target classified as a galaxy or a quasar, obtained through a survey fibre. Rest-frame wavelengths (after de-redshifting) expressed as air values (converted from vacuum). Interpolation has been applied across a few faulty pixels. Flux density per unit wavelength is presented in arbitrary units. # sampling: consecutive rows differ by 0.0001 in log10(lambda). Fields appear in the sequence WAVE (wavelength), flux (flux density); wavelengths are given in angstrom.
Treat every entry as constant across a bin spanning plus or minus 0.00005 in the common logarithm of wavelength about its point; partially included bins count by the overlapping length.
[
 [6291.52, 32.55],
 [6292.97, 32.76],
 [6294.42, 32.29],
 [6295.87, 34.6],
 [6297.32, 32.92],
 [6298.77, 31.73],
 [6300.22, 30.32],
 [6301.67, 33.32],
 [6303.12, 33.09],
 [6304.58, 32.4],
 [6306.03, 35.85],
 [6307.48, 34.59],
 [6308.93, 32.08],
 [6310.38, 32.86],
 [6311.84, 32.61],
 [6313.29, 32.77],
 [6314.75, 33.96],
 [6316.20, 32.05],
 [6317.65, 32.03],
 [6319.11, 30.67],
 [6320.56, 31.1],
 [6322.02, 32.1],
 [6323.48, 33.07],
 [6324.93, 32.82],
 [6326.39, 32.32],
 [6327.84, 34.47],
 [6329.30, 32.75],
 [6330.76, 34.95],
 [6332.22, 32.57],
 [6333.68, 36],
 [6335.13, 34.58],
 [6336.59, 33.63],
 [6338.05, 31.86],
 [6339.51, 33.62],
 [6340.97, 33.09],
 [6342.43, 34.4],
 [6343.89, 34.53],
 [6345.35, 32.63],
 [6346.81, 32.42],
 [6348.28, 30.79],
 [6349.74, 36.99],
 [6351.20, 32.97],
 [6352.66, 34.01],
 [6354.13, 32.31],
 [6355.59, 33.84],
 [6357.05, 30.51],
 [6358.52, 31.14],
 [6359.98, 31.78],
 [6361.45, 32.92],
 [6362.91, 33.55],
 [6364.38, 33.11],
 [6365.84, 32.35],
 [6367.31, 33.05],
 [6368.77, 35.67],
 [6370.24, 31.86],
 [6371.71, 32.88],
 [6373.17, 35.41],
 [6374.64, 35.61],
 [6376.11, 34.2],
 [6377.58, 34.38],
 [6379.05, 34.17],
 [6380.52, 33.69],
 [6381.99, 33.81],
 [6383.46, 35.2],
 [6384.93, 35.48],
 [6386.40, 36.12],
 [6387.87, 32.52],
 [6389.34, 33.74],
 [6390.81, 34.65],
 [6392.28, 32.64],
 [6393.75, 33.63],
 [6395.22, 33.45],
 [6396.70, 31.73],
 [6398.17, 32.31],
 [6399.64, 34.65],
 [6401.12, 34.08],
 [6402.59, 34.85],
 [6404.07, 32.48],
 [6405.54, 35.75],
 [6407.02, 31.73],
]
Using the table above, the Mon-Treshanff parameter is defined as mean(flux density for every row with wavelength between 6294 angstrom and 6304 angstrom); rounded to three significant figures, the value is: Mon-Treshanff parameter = 32.6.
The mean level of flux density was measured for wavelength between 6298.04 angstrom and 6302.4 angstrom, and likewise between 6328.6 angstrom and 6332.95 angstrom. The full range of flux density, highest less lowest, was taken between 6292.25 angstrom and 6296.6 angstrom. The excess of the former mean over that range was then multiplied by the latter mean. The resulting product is 985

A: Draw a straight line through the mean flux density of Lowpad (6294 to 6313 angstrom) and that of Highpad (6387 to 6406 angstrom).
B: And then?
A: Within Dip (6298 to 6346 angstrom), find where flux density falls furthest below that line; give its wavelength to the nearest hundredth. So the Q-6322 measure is 6300.22 angstrom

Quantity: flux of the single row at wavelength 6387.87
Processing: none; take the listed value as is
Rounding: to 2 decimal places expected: 32.52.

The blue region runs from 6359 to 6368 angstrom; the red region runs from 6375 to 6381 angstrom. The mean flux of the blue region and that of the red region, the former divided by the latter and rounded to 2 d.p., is 0.96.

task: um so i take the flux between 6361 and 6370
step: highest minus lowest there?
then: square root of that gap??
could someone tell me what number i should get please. 1.82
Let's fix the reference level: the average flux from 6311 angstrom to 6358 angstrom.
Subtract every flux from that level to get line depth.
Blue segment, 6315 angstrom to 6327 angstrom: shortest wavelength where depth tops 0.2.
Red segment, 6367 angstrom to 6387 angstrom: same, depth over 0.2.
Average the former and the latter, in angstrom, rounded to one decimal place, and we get 6343.2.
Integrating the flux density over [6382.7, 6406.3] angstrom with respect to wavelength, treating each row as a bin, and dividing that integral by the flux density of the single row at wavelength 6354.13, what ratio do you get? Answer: 24.8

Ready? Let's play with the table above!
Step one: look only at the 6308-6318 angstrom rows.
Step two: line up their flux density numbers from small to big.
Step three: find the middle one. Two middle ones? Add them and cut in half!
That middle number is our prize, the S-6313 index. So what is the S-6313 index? 32.6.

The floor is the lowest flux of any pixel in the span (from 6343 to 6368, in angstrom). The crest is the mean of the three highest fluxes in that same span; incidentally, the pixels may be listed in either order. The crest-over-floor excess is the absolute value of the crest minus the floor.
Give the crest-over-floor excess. 4.67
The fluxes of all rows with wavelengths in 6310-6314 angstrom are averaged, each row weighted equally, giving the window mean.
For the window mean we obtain 32.7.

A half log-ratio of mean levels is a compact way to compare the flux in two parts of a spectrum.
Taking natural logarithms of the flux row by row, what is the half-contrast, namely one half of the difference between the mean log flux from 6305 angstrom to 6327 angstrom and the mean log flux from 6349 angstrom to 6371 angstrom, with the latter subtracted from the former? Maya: -0.005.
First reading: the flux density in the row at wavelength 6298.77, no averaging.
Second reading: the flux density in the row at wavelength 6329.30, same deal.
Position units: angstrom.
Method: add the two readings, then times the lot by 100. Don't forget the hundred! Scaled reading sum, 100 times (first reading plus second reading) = 6448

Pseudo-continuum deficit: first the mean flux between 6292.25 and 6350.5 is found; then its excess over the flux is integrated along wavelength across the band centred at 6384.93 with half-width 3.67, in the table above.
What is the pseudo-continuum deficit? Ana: -11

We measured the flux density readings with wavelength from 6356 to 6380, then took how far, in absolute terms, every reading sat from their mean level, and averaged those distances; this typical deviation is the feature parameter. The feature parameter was 1.25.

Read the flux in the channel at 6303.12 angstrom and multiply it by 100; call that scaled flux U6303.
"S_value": 3309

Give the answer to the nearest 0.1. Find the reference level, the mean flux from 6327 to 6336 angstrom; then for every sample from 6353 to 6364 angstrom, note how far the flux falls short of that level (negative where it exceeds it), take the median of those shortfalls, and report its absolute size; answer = 1.9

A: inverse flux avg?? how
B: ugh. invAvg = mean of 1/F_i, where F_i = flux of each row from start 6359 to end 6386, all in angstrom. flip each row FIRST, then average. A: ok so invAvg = 0.0296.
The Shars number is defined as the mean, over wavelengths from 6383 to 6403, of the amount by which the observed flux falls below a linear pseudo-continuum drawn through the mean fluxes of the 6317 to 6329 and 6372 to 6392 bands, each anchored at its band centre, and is 1.0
